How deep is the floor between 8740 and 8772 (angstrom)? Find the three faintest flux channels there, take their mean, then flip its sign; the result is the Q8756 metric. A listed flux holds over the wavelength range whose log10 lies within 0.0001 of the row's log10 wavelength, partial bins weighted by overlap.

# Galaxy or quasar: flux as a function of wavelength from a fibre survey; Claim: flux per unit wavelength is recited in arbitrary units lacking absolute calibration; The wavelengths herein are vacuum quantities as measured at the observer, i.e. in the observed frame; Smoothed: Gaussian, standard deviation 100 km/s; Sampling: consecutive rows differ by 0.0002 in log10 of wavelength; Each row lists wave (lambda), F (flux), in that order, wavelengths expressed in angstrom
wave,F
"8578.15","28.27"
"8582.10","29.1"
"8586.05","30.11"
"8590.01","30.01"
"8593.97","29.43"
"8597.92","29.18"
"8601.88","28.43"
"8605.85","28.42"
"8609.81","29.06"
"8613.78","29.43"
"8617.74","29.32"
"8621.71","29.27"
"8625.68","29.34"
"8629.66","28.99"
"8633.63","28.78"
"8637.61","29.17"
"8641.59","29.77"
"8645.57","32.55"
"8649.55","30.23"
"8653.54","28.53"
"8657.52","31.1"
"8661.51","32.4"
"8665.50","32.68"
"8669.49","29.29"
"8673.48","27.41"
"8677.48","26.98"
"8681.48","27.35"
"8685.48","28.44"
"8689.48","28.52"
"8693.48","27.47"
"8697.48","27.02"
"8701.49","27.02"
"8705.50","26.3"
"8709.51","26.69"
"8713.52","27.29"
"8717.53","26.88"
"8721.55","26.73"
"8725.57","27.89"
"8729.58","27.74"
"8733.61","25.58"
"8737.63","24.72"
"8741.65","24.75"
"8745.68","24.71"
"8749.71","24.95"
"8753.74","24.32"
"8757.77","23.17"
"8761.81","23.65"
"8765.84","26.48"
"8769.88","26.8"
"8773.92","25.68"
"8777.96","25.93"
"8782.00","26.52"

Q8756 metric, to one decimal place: -23.7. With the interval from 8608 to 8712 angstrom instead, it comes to -26.7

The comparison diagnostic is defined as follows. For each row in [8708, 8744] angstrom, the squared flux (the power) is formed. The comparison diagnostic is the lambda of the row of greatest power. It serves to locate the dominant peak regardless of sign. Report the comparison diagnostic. 8725.57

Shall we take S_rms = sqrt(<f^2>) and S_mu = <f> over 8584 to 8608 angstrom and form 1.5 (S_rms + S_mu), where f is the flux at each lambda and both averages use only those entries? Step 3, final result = 88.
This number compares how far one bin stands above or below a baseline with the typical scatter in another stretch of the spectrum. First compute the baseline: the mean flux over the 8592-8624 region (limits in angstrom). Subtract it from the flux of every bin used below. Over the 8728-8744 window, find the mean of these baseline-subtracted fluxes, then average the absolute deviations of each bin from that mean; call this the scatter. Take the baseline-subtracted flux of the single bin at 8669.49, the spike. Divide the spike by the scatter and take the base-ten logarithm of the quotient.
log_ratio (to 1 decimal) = -0.7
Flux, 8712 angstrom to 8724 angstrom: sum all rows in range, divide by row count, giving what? 27.0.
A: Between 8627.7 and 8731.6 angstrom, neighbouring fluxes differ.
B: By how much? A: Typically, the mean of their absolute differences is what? 1.0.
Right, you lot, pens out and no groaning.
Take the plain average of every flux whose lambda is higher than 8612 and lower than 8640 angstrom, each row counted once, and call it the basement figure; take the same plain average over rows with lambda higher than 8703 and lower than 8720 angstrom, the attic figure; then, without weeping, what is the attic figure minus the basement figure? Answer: -2.4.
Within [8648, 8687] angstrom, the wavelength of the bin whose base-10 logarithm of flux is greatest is 8665.50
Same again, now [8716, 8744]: 8725.57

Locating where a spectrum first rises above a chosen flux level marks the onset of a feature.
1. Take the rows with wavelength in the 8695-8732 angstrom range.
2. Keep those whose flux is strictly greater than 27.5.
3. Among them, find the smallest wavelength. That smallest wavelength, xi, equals 8725.57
